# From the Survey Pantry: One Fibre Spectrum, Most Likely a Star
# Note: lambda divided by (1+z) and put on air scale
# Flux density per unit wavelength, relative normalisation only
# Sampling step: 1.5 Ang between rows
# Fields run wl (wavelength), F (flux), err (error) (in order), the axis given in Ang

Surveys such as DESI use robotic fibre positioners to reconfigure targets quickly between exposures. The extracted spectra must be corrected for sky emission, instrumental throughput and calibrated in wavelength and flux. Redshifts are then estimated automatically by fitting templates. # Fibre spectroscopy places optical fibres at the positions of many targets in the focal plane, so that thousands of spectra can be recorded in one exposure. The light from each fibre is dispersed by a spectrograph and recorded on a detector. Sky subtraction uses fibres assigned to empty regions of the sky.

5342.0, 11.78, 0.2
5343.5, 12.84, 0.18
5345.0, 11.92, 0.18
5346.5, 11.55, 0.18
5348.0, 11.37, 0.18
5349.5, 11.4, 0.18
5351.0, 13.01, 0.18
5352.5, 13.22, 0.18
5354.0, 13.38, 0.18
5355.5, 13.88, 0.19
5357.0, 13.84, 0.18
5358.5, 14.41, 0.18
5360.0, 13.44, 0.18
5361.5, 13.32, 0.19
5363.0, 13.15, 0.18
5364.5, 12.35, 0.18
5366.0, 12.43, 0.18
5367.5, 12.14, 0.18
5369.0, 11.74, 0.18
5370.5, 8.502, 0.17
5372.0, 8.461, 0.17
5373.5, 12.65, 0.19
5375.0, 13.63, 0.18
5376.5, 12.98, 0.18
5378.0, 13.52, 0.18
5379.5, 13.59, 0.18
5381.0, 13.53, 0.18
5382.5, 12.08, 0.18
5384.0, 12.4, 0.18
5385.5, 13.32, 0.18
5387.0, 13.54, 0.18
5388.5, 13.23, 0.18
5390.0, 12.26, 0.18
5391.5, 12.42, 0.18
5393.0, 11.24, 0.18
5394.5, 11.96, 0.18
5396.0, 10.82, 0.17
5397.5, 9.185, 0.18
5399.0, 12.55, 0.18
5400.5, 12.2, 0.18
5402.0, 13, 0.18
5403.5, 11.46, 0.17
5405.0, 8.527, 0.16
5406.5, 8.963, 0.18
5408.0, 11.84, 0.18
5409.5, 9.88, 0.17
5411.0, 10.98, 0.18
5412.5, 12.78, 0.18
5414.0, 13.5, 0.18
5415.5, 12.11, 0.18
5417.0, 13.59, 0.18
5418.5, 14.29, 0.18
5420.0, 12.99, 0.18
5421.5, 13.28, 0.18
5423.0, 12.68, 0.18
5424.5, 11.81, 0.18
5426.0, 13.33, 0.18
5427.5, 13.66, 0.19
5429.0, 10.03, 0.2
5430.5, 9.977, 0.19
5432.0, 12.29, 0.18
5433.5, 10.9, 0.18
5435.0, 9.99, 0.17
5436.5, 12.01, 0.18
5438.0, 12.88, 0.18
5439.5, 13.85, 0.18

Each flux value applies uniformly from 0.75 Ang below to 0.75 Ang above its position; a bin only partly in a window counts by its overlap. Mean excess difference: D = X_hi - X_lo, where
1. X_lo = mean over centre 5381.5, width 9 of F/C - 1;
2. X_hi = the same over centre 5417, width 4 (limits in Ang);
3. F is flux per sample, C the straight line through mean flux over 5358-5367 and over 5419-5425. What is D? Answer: 0.04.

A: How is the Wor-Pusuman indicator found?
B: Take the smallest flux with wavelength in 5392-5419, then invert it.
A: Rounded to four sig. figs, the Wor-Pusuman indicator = 0.1173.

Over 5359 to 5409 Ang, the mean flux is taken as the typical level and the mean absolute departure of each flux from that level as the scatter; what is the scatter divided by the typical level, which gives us 0.098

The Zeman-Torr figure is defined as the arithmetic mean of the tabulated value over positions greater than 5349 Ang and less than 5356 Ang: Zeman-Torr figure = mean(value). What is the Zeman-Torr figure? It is 13.0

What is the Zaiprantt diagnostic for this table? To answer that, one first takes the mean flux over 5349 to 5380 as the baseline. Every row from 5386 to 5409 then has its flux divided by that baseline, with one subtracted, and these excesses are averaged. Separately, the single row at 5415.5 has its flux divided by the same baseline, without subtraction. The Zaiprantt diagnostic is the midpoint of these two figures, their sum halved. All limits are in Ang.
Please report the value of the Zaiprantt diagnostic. 0.44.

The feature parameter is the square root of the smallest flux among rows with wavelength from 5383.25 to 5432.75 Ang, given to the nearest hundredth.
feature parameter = 2.92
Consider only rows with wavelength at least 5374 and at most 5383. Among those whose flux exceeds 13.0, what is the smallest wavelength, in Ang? 5375.0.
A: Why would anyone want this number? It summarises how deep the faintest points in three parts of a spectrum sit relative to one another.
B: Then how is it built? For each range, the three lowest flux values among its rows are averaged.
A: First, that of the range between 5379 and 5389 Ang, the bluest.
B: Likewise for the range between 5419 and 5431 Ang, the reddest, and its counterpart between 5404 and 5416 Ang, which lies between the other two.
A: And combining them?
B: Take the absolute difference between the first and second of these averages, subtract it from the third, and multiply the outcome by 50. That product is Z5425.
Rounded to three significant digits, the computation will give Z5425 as 358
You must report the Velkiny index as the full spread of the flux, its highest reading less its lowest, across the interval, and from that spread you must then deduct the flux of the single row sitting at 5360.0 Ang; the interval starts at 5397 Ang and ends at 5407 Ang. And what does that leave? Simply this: -9.0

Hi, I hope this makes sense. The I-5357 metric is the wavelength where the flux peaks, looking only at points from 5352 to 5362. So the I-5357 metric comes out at 5358.5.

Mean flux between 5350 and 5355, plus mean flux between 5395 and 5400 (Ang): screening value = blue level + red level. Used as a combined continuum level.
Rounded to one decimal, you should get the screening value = 24.1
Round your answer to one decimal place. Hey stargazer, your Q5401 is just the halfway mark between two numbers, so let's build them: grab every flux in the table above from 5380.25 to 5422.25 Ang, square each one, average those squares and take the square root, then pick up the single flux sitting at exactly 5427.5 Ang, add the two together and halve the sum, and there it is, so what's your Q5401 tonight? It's 12.9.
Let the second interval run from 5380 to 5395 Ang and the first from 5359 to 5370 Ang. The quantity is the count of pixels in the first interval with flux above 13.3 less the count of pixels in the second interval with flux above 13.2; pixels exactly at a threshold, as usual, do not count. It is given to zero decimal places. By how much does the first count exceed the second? -2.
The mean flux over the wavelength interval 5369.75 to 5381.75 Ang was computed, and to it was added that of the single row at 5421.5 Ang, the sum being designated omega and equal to 25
